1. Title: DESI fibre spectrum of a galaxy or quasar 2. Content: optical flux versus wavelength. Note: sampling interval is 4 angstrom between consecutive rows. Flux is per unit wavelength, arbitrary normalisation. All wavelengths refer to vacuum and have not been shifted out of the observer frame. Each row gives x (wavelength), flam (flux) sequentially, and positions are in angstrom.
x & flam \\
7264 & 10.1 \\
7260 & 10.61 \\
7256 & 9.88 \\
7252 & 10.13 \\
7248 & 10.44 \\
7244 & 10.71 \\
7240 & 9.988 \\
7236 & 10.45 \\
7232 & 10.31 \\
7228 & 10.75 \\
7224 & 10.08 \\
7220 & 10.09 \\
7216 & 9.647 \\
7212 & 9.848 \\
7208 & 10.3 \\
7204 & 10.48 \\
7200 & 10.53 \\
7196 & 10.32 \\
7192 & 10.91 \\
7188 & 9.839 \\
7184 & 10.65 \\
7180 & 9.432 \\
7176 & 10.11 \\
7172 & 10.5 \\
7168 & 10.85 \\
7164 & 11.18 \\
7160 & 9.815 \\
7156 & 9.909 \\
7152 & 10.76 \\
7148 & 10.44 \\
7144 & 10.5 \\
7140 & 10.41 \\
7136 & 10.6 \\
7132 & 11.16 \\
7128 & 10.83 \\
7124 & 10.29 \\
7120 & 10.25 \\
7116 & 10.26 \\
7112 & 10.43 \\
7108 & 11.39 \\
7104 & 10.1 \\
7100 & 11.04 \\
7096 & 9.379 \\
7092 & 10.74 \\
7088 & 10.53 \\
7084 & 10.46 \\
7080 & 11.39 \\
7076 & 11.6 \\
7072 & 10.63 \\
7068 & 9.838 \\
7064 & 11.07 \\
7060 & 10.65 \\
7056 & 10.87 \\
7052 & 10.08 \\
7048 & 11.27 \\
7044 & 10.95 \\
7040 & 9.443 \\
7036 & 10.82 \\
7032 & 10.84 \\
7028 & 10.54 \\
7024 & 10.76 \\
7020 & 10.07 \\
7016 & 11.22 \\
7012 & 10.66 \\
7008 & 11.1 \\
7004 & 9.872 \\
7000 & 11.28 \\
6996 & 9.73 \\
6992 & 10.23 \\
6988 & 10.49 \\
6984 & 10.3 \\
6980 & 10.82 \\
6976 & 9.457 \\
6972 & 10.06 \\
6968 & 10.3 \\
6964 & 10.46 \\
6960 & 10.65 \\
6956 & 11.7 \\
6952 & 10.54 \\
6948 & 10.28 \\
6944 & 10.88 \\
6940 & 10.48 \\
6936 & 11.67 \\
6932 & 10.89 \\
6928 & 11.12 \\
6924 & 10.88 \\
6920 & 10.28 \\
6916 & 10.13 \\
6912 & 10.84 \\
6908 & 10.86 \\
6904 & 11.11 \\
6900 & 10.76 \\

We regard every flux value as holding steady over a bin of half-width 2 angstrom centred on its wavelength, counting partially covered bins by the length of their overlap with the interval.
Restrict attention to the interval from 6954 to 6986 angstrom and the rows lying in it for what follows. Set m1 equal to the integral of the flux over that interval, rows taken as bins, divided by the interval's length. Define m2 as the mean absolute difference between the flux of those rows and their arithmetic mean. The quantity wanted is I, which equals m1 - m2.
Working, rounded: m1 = 10.5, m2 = 0.44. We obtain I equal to 10.0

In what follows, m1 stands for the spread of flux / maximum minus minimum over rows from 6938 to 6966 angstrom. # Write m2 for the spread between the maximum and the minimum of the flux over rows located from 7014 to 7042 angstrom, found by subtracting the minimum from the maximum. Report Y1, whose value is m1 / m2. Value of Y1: 0.80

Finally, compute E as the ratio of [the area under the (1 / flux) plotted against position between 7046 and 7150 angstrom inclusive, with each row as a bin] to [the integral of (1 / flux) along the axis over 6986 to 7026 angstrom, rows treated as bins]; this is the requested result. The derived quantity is 2.58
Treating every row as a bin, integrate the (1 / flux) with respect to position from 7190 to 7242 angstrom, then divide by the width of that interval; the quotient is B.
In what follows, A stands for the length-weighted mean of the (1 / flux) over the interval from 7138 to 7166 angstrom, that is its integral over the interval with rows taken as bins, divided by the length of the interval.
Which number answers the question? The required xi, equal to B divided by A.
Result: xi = 1.01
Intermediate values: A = 0.0960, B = 0.0973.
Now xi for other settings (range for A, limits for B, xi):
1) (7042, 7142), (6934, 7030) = 1.01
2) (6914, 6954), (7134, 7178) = 1.02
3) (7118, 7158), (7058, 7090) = 0.98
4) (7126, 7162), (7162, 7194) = 1.01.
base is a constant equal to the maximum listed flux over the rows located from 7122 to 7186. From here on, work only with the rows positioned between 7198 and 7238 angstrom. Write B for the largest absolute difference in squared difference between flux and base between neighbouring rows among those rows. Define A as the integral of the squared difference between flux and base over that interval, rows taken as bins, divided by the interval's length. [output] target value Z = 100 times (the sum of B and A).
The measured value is 213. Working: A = 0.97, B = 1.2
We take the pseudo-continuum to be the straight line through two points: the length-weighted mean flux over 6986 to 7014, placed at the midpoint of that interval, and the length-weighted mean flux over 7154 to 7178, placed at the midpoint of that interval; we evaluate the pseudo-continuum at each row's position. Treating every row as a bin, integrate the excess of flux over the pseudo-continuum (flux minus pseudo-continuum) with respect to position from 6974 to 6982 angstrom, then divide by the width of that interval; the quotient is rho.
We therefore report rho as -0.4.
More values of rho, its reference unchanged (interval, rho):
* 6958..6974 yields -0.1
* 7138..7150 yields 0.0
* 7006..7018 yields 0.5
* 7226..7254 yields 0.0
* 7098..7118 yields 0.2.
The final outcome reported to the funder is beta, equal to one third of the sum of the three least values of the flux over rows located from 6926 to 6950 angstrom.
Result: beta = 10.5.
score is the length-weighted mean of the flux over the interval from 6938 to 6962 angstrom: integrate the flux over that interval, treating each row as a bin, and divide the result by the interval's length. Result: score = 10.8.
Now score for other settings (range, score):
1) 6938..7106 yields 10.6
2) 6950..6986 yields 10.5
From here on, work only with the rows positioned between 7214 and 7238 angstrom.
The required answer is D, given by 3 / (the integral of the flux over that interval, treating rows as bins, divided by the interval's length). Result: 0.294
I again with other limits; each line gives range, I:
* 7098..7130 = 10.2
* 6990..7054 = 10.1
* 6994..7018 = 10.1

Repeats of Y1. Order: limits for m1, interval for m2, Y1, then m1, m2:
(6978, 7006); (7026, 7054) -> 0.85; 1.55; 1.8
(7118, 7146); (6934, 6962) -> 0.64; 0.91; 1.4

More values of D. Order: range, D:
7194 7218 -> 0.294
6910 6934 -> 0.281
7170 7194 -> 0.293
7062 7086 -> 0.277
